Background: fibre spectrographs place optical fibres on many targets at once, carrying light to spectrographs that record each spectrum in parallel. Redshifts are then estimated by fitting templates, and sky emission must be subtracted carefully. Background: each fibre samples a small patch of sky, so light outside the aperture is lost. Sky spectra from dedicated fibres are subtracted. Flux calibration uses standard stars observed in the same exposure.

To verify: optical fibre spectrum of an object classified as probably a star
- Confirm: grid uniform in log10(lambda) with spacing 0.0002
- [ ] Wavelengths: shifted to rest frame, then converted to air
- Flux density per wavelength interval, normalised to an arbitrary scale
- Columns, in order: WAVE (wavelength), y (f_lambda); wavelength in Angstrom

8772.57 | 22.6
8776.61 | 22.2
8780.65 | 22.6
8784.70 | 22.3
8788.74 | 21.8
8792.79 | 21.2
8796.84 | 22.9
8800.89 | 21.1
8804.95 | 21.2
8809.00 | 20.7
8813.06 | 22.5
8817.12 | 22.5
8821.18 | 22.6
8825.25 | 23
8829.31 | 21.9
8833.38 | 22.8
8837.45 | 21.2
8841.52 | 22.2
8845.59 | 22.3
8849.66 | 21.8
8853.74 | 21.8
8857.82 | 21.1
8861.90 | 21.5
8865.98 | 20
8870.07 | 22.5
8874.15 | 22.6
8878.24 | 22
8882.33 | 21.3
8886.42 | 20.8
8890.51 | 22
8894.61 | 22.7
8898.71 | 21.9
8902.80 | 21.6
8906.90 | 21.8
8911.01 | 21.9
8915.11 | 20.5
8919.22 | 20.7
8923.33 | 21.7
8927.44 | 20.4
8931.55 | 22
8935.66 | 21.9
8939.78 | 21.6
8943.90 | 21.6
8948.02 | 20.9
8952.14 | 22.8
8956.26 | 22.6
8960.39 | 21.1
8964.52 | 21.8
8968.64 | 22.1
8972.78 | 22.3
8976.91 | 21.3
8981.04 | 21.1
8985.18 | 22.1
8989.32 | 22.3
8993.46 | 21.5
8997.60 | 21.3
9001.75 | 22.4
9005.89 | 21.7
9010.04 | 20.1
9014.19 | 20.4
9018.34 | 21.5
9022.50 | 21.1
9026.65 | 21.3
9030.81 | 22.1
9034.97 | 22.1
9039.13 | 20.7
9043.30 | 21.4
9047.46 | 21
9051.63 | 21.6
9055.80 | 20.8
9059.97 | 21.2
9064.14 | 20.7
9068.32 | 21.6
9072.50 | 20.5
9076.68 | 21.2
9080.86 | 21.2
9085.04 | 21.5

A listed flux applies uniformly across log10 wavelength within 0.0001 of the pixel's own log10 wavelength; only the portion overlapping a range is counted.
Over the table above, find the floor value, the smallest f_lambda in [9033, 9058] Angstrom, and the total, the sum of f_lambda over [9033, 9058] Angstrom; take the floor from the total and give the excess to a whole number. 107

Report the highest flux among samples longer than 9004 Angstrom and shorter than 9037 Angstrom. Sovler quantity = 22.1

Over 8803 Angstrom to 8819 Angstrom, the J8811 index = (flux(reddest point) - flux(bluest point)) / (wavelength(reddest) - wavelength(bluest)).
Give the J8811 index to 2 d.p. 0.11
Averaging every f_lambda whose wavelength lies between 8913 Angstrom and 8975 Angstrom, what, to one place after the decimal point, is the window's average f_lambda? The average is 21.6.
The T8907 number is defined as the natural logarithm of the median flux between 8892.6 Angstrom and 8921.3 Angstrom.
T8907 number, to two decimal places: 3.08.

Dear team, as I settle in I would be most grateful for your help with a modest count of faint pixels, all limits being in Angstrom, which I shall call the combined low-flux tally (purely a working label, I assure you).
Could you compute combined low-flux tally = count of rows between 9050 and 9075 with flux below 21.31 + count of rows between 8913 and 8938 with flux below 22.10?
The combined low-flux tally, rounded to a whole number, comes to 10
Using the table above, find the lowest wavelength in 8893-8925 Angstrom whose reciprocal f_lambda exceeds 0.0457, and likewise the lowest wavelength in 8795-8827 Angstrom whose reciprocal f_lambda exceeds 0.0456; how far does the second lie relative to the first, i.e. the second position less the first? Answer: -101.9 Angstrom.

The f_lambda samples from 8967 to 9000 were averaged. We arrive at 21.75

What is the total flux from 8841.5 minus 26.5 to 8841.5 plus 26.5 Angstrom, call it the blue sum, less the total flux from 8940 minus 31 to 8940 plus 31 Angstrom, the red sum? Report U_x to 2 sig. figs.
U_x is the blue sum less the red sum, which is -39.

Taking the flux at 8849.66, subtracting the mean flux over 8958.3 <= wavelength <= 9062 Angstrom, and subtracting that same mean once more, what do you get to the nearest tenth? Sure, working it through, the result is -21.1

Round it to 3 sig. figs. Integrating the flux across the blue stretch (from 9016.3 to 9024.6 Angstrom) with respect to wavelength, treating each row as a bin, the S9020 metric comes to 177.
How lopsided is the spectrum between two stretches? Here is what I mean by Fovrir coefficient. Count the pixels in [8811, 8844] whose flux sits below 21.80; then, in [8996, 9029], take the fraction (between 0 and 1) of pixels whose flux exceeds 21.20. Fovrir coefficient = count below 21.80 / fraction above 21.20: 1.6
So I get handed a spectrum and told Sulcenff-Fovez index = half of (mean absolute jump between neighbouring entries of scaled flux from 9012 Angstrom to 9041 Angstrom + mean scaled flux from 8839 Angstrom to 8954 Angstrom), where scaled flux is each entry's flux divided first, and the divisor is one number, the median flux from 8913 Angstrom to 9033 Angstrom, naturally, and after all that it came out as 0.516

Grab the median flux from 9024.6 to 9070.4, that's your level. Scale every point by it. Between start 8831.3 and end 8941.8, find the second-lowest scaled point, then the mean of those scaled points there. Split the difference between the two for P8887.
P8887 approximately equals 0.99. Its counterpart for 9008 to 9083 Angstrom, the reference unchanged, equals 0.98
